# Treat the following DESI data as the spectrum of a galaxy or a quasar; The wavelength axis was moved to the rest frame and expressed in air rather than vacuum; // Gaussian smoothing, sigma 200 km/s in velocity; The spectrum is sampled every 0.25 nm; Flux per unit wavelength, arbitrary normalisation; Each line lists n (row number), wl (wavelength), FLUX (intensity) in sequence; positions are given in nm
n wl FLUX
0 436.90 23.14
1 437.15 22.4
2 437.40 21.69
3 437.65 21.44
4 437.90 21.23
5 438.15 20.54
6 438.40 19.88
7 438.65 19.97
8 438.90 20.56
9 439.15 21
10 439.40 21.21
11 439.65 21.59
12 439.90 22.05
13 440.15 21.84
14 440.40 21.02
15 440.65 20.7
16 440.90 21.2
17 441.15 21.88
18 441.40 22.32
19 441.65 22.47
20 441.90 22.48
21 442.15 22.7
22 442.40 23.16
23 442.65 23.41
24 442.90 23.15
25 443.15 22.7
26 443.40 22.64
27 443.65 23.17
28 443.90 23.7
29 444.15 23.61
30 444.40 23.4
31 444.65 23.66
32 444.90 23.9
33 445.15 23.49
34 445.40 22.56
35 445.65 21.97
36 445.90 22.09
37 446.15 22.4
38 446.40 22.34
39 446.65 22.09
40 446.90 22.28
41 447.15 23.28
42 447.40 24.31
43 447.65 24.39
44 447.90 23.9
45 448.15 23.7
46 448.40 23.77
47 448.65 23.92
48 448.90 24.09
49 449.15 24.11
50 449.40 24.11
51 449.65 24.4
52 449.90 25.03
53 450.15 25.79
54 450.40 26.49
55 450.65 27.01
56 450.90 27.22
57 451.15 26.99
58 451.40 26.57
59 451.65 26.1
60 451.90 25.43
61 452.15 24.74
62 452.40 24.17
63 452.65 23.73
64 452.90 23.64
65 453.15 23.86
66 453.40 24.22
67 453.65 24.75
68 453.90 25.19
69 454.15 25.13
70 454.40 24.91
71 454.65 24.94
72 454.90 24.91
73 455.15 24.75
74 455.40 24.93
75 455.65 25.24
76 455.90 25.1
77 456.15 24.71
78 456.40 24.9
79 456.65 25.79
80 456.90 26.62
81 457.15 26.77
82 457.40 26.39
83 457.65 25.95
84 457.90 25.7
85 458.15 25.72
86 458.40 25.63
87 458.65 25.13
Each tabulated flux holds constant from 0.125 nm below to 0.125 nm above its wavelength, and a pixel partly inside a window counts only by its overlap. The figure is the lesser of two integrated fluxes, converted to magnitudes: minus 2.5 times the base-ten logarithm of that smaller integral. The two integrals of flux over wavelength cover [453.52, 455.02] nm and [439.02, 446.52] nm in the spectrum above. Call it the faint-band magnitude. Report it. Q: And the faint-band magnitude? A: -3.9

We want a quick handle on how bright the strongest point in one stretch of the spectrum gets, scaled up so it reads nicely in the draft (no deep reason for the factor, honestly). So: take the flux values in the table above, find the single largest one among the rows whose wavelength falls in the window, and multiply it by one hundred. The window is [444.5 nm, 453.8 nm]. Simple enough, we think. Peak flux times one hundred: 2722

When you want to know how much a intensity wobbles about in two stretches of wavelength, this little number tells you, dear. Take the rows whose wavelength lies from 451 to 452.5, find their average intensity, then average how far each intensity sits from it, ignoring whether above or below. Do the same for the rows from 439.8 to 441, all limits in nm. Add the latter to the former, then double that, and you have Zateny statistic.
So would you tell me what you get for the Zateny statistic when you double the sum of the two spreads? 2.7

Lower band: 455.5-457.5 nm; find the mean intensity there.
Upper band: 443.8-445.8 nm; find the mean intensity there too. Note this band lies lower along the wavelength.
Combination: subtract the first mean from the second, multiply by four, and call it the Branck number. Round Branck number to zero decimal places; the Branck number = -10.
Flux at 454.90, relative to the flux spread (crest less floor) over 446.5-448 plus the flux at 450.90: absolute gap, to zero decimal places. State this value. 5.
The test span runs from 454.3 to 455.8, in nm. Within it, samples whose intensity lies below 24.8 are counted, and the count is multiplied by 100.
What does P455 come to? 100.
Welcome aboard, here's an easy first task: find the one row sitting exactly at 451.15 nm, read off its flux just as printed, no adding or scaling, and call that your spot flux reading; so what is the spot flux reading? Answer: 26.99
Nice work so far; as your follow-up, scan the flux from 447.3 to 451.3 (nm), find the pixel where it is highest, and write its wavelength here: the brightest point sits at 450.90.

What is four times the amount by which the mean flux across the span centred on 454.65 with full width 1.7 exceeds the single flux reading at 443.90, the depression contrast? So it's 5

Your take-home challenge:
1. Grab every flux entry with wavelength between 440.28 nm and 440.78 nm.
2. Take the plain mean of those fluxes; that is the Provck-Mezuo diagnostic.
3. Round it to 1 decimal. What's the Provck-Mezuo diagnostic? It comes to 20.9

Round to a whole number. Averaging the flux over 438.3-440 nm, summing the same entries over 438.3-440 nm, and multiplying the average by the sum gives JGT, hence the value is 3056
